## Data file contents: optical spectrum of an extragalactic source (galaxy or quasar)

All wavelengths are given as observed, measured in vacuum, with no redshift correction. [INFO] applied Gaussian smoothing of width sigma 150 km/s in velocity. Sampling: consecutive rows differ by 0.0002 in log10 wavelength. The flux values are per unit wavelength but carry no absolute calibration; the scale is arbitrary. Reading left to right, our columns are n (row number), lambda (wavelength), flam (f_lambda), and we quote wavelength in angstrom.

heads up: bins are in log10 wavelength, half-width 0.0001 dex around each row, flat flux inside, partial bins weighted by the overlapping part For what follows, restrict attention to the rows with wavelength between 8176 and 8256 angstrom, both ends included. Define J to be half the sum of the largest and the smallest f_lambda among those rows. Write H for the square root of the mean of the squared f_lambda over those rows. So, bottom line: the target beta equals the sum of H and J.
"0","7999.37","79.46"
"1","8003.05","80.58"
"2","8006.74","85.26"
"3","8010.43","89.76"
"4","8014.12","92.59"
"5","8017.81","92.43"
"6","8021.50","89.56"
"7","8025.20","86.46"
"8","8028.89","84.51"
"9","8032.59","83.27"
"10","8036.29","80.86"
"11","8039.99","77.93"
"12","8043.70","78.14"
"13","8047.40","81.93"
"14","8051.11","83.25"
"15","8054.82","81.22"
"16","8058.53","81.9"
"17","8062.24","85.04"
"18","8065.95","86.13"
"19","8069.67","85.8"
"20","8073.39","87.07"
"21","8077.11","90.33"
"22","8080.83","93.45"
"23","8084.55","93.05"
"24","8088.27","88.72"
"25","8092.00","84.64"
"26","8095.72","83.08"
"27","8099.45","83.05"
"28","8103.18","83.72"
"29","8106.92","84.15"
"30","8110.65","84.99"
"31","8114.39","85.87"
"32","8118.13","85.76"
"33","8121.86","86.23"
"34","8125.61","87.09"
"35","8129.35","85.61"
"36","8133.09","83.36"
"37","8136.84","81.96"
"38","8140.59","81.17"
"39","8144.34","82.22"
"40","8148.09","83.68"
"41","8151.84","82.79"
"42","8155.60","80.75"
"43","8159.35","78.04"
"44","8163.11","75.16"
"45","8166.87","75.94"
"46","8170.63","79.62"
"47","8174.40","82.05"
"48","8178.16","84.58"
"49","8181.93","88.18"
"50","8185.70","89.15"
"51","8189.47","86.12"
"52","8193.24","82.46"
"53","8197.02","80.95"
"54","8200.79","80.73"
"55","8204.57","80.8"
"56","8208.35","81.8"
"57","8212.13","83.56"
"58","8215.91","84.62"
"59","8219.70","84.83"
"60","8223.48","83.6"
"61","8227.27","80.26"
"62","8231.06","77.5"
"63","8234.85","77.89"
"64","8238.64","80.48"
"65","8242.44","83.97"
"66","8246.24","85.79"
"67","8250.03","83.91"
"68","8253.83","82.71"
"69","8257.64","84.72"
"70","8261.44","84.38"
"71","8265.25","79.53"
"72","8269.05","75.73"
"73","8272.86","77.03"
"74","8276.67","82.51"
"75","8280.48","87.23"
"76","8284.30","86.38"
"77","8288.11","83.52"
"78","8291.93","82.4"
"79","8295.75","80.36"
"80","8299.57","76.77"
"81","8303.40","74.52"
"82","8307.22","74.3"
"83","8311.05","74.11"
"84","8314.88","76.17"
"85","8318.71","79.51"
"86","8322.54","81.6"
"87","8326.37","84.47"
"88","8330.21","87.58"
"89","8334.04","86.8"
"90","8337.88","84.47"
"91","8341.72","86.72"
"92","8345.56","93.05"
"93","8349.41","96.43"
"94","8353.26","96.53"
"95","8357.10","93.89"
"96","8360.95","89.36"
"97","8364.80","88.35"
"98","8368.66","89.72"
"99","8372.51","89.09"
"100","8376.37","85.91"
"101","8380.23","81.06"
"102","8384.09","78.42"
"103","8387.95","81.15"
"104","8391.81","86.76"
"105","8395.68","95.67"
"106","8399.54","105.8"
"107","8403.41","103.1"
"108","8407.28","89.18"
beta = 166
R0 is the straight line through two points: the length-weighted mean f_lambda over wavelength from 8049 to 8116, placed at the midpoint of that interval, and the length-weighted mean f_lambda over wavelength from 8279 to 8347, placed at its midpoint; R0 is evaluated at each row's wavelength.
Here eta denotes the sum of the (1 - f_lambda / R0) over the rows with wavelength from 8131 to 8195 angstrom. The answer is 0.47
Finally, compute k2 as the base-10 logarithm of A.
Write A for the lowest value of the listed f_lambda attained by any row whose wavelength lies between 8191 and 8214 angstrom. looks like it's 1.907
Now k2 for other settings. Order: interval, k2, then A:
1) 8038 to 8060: 1.892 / 77.93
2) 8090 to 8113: 1.919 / 83.05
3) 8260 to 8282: 1.879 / 75.73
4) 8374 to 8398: 1.894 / 78.42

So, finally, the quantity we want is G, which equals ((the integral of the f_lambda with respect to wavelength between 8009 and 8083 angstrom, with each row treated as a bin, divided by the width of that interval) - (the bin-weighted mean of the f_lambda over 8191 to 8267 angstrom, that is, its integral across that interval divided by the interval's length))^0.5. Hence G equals 1.8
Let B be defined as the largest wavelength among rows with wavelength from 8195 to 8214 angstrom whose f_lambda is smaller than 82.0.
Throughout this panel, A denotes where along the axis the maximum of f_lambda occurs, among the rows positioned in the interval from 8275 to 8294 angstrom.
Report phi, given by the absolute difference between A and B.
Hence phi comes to 72.1 angstrom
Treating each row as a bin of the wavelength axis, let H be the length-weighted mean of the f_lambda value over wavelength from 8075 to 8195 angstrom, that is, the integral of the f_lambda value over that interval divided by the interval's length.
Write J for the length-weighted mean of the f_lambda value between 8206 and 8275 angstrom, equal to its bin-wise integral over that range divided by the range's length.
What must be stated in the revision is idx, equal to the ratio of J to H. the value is 0.97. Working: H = 84.3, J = 81.8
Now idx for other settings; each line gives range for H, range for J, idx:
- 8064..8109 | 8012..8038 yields 1.00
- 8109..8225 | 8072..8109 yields 1.05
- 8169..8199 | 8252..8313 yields 0.95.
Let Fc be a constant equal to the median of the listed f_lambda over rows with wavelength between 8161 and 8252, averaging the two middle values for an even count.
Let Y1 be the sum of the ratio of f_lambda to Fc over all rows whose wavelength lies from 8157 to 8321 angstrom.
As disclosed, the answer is 42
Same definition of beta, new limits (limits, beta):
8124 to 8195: 165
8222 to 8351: 168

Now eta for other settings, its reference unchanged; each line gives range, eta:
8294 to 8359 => -0.43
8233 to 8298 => 0.13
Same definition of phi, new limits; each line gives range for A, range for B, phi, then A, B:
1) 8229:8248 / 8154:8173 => 75.6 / 8246.24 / 8170.63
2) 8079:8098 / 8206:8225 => 127.5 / 8080.83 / 8208.35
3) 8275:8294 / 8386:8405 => 107.5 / 8280.48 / 8387.95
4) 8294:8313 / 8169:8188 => 125.1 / 8295.75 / 8170.63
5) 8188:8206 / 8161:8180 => 18.8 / 8189.47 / 8170.63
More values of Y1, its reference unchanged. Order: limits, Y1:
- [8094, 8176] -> 22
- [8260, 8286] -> 7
